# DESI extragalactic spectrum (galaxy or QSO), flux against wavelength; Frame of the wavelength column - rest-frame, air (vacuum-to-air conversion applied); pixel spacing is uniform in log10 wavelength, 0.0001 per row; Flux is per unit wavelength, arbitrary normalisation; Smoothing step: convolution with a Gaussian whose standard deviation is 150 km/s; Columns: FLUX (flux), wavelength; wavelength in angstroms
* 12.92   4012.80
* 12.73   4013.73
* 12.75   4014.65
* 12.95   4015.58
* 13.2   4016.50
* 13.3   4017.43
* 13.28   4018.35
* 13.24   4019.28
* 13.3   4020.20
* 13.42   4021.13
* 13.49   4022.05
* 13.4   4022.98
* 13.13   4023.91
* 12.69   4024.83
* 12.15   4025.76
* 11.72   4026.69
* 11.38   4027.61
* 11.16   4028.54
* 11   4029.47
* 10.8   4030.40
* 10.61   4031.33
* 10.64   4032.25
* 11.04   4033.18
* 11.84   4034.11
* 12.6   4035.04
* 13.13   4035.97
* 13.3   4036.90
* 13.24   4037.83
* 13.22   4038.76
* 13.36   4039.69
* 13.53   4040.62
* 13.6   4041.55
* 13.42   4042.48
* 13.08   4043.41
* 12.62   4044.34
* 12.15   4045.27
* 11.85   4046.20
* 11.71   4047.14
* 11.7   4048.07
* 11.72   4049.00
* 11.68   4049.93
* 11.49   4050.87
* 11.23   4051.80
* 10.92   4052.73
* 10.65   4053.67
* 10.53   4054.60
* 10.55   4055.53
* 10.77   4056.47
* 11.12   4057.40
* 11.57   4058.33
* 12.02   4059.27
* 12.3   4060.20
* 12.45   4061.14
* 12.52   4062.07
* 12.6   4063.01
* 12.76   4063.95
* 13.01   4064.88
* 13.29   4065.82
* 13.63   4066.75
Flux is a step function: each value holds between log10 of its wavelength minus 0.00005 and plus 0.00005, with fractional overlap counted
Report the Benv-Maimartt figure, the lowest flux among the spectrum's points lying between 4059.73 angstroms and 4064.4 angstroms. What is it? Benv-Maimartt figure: 12.3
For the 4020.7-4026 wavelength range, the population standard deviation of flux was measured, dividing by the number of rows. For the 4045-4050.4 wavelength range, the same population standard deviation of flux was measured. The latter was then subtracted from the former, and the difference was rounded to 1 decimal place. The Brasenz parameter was 0.3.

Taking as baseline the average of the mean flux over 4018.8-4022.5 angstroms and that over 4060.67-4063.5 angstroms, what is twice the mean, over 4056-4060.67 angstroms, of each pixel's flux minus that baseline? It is -2.8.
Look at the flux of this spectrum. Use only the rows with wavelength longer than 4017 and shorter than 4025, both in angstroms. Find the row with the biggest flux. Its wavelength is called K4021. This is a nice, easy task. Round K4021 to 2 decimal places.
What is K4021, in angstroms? 4022.05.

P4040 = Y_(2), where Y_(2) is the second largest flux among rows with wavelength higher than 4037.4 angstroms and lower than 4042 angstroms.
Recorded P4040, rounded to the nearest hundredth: 13.53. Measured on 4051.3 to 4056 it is 10.92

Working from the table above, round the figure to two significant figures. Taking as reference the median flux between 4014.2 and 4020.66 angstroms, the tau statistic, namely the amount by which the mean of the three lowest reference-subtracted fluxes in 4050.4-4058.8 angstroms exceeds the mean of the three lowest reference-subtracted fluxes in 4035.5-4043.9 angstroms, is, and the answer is -2.6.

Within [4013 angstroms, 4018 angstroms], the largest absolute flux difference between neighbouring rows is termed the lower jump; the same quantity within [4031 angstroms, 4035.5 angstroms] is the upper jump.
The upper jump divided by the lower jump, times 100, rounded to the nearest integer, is 320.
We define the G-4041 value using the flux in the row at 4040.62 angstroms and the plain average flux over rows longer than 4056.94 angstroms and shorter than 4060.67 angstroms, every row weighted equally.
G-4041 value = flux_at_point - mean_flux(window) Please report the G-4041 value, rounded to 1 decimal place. 1.8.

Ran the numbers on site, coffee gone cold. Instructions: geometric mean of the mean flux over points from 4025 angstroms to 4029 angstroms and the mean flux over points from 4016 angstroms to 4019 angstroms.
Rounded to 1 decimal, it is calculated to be 12.4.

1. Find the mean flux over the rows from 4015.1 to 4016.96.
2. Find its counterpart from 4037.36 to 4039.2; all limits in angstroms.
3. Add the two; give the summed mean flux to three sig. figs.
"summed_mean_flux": 26.3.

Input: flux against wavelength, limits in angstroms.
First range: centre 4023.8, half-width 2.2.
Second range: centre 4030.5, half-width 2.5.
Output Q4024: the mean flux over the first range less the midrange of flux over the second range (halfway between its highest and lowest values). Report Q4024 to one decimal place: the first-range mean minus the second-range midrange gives 2.1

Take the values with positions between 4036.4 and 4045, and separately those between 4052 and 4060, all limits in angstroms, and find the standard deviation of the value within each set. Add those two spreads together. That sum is 0.8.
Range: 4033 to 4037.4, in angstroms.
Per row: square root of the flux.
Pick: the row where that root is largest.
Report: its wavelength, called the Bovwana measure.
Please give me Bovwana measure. 4036.90 angstroms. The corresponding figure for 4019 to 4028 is 4022.05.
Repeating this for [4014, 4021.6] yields 4021.13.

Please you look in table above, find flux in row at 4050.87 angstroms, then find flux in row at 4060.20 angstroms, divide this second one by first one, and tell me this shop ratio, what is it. 1.1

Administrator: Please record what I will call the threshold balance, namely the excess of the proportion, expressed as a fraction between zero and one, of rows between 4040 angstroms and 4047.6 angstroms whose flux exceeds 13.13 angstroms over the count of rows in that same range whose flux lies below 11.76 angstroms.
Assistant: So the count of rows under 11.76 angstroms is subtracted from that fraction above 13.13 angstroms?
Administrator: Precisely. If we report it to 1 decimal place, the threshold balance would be -0.6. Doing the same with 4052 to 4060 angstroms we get -7.0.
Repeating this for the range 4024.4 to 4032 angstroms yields -6.0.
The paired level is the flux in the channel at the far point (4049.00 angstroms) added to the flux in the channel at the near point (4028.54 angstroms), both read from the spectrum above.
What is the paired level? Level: 22.9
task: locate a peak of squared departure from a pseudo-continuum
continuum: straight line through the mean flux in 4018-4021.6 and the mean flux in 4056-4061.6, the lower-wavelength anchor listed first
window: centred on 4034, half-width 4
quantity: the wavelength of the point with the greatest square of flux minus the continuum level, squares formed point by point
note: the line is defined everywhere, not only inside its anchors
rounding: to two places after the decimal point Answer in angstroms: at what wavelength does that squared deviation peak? 4031.33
